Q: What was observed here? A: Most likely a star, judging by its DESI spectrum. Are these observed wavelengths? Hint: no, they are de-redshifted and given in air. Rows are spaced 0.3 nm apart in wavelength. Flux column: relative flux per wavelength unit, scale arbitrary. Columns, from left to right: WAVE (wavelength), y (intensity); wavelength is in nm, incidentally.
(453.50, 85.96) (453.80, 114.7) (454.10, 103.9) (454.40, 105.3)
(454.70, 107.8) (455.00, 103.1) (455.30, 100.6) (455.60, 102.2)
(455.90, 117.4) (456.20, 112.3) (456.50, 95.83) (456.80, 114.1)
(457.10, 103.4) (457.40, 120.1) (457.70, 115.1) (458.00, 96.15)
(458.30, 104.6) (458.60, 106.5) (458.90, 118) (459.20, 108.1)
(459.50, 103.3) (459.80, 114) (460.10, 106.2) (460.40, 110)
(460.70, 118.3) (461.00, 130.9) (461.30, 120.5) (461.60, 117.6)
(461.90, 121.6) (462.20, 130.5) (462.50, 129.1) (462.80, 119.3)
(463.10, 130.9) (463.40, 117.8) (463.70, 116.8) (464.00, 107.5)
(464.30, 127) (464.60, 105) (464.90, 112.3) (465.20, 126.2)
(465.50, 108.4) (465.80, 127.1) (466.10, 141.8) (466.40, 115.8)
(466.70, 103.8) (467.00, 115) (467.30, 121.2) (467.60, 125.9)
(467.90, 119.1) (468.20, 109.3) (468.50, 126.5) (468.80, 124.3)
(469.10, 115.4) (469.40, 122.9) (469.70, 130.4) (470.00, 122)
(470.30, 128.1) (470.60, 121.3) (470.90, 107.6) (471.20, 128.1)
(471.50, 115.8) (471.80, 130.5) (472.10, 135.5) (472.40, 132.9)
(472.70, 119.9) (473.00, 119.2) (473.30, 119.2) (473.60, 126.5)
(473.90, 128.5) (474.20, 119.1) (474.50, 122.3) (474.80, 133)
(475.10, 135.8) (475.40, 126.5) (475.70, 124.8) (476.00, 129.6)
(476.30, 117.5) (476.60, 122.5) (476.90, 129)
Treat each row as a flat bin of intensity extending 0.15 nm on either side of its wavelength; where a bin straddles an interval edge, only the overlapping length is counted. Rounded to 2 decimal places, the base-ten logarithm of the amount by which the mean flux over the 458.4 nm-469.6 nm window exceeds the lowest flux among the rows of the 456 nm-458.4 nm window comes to 1.35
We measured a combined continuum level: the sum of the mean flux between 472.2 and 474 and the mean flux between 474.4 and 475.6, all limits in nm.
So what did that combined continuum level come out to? 254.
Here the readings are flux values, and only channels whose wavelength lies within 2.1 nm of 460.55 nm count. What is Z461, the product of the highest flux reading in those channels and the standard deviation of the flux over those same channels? 1165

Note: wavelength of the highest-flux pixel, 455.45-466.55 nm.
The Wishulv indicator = 466.10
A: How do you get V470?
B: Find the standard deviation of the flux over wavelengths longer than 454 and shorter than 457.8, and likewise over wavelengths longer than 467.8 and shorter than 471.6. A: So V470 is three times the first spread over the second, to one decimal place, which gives 3.1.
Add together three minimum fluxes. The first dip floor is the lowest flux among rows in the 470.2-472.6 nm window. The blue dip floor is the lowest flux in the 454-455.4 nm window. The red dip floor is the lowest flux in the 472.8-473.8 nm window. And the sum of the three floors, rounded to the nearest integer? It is 327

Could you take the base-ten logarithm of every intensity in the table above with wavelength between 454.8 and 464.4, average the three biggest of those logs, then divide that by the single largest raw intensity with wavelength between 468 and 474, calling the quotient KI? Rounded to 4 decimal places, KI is 0.0156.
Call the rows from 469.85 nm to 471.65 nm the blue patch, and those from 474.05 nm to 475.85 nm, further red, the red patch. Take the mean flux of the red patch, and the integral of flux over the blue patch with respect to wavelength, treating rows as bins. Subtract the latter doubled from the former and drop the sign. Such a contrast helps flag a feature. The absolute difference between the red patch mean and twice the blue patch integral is 307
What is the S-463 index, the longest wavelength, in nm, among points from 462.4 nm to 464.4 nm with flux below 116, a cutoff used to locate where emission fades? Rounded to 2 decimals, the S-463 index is 464.00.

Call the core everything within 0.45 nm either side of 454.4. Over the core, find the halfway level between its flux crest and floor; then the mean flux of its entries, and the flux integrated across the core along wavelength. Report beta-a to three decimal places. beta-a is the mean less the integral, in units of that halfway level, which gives 0.100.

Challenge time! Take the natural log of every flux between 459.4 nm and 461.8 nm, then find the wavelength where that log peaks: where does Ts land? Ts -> 461.00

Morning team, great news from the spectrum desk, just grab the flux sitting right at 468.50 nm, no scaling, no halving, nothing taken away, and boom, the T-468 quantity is 126.5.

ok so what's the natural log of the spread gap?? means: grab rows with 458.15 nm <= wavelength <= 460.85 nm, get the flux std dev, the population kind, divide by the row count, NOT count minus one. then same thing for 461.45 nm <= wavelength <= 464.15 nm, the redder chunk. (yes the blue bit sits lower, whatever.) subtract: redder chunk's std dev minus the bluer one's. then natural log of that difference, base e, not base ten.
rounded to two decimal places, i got 0.69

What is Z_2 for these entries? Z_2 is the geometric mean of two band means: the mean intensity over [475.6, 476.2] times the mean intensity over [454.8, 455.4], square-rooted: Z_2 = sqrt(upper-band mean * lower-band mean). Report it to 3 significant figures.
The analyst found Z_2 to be 114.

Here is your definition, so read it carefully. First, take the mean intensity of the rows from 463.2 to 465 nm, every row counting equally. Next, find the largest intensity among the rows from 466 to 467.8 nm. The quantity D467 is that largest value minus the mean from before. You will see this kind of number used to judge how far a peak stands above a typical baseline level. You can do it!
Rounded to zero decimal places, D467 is 27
